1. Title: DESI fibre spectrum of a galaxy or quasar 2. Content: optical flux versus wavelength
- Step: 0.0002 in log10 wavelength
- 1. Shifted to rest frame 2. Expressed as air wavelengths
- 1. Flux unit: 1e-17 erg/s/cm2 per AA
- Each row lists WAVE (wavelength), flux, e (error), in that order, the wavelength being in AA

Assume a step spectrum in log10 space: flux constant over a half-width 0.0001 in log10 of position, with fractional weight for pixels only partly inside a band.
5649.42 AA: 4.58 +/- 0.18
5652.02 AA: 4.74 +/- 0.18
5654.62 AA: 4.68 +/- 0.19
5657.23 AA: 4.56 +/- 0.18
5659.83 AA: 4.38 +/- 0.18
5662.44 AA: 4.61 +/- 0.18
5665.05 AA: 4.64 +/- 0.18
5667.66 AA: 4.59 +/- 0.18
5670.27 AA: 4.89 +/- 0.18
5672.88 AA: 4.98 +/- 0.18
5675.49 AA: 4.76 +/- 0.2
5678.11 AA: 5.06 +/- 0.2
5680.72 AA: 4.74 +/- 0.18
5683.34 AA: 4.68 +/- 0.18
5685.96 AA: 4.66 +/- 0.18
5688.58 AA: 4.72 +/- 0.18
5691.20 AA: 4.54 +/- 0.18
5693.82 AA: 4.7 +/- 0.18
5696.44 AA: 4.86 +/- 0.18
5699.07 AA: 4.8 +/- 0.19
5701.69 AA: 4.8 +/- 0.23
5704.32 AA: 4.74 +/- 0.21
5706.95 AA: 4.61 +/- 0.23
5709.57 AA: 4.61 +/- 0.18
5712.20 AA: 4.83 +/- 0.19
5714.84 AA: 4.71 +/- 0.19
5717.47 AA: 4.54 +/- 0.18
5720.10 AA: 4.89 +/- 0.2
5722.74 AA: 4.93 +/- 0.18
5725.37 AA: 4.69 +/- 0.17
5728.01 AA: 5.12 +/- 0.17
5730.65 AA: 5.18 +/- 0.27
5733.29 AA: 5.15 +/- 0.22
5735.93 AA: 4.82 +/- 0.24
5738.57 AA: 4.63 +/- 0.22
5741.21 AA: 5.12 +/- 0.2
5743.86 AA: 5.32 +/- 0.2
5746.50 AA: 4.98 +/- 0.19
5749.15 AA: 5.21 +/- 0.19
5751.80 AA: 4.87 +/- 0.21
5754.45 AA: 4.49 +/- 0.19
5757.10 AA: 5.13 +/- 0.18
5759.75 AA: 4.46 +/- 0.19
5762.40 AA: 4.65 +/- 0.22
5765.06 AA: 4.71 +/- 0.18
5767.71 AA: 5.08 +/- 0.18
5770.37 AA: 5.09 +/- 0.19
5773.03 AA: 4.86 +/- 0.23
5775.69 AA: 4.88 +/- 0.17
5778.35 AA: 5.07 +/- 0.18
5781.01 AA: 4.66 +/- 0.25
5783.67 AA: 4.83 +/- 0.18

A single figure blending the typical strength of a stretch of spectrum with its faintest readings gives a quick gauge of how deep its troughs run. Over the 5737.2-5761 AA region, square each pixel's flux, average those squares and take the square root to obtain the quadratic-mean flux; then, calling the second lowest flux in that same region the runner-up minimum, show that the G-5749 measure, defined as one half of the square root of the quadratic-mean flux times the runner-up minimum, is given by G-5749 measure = 2.35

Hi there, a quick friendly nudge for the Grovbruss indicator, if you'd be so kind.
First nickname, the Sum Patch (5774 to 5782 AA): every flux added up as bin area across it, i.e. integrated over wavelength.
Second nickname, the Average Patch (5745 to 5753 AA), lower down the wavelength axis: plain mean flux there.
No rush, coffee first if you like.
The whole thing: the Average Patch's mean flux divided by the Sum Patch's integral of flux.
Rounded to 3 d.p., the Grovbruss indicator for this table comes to 0.129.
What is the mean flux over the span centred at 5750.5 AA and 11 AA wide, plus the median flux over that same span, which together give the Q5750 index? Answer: 9.8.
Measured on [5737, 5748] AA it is 10.1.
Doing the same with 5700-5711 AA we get 9.4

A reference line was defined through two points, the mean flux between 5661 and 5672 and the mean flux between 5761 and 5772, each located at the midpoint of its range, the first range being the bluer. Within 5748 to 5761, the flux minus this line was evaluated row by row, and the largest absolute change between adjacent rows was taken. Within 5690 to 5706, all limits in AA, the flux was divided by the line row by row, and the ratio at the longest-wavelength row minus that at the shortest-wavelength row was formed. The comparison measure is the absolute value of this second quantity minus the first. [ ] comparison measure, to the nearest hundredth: 0.64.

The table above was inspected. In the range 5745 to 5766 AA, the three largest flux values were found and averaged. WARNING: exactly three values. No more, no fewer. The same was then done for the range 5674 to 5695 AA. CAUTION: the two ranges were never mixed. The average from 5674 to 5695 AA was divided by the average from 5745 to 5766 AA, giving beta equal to 0.95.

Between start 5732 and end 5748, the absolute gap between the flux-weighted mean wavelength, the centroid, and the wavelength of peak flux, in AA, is 3.9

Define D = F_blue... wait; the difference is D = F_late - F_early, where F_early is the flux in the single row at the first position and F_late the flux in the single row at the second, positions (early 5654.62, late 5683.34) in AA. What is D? 0.00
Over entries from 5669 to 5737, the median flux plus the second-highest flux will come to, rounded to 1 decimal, 9.9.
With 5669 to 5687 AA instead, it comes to 9.7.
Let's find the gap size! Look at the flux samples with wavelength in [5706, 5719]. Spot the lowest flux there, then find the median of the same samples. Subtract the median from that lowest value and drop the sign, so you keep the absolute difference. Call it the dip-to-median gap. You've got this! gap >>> 0.070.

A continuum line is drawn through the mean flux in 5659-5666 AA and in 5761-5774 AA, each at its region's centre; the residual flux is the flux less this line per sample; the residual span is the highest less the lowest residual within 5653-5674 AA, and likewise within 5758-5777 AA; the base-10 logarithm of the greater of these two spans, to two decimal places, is -0.22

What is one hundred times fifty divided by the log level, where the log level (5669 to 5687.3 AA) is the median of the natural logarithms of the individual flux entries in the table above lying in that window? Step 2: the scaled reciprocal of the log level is 3205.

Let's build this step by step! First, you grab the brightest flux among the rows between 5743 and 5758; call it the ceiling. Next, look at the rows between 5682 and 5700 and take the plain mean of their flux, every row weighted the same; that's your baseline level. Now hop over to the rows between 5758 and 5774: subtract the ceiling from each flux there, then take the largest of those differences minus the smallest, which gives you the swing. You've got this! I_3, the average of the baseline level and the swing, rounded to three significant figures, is 2.67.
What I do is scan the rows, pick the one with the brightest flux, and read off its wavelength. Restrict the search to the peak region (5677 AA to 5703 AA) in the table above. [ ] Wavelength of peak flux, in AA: 5678.11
